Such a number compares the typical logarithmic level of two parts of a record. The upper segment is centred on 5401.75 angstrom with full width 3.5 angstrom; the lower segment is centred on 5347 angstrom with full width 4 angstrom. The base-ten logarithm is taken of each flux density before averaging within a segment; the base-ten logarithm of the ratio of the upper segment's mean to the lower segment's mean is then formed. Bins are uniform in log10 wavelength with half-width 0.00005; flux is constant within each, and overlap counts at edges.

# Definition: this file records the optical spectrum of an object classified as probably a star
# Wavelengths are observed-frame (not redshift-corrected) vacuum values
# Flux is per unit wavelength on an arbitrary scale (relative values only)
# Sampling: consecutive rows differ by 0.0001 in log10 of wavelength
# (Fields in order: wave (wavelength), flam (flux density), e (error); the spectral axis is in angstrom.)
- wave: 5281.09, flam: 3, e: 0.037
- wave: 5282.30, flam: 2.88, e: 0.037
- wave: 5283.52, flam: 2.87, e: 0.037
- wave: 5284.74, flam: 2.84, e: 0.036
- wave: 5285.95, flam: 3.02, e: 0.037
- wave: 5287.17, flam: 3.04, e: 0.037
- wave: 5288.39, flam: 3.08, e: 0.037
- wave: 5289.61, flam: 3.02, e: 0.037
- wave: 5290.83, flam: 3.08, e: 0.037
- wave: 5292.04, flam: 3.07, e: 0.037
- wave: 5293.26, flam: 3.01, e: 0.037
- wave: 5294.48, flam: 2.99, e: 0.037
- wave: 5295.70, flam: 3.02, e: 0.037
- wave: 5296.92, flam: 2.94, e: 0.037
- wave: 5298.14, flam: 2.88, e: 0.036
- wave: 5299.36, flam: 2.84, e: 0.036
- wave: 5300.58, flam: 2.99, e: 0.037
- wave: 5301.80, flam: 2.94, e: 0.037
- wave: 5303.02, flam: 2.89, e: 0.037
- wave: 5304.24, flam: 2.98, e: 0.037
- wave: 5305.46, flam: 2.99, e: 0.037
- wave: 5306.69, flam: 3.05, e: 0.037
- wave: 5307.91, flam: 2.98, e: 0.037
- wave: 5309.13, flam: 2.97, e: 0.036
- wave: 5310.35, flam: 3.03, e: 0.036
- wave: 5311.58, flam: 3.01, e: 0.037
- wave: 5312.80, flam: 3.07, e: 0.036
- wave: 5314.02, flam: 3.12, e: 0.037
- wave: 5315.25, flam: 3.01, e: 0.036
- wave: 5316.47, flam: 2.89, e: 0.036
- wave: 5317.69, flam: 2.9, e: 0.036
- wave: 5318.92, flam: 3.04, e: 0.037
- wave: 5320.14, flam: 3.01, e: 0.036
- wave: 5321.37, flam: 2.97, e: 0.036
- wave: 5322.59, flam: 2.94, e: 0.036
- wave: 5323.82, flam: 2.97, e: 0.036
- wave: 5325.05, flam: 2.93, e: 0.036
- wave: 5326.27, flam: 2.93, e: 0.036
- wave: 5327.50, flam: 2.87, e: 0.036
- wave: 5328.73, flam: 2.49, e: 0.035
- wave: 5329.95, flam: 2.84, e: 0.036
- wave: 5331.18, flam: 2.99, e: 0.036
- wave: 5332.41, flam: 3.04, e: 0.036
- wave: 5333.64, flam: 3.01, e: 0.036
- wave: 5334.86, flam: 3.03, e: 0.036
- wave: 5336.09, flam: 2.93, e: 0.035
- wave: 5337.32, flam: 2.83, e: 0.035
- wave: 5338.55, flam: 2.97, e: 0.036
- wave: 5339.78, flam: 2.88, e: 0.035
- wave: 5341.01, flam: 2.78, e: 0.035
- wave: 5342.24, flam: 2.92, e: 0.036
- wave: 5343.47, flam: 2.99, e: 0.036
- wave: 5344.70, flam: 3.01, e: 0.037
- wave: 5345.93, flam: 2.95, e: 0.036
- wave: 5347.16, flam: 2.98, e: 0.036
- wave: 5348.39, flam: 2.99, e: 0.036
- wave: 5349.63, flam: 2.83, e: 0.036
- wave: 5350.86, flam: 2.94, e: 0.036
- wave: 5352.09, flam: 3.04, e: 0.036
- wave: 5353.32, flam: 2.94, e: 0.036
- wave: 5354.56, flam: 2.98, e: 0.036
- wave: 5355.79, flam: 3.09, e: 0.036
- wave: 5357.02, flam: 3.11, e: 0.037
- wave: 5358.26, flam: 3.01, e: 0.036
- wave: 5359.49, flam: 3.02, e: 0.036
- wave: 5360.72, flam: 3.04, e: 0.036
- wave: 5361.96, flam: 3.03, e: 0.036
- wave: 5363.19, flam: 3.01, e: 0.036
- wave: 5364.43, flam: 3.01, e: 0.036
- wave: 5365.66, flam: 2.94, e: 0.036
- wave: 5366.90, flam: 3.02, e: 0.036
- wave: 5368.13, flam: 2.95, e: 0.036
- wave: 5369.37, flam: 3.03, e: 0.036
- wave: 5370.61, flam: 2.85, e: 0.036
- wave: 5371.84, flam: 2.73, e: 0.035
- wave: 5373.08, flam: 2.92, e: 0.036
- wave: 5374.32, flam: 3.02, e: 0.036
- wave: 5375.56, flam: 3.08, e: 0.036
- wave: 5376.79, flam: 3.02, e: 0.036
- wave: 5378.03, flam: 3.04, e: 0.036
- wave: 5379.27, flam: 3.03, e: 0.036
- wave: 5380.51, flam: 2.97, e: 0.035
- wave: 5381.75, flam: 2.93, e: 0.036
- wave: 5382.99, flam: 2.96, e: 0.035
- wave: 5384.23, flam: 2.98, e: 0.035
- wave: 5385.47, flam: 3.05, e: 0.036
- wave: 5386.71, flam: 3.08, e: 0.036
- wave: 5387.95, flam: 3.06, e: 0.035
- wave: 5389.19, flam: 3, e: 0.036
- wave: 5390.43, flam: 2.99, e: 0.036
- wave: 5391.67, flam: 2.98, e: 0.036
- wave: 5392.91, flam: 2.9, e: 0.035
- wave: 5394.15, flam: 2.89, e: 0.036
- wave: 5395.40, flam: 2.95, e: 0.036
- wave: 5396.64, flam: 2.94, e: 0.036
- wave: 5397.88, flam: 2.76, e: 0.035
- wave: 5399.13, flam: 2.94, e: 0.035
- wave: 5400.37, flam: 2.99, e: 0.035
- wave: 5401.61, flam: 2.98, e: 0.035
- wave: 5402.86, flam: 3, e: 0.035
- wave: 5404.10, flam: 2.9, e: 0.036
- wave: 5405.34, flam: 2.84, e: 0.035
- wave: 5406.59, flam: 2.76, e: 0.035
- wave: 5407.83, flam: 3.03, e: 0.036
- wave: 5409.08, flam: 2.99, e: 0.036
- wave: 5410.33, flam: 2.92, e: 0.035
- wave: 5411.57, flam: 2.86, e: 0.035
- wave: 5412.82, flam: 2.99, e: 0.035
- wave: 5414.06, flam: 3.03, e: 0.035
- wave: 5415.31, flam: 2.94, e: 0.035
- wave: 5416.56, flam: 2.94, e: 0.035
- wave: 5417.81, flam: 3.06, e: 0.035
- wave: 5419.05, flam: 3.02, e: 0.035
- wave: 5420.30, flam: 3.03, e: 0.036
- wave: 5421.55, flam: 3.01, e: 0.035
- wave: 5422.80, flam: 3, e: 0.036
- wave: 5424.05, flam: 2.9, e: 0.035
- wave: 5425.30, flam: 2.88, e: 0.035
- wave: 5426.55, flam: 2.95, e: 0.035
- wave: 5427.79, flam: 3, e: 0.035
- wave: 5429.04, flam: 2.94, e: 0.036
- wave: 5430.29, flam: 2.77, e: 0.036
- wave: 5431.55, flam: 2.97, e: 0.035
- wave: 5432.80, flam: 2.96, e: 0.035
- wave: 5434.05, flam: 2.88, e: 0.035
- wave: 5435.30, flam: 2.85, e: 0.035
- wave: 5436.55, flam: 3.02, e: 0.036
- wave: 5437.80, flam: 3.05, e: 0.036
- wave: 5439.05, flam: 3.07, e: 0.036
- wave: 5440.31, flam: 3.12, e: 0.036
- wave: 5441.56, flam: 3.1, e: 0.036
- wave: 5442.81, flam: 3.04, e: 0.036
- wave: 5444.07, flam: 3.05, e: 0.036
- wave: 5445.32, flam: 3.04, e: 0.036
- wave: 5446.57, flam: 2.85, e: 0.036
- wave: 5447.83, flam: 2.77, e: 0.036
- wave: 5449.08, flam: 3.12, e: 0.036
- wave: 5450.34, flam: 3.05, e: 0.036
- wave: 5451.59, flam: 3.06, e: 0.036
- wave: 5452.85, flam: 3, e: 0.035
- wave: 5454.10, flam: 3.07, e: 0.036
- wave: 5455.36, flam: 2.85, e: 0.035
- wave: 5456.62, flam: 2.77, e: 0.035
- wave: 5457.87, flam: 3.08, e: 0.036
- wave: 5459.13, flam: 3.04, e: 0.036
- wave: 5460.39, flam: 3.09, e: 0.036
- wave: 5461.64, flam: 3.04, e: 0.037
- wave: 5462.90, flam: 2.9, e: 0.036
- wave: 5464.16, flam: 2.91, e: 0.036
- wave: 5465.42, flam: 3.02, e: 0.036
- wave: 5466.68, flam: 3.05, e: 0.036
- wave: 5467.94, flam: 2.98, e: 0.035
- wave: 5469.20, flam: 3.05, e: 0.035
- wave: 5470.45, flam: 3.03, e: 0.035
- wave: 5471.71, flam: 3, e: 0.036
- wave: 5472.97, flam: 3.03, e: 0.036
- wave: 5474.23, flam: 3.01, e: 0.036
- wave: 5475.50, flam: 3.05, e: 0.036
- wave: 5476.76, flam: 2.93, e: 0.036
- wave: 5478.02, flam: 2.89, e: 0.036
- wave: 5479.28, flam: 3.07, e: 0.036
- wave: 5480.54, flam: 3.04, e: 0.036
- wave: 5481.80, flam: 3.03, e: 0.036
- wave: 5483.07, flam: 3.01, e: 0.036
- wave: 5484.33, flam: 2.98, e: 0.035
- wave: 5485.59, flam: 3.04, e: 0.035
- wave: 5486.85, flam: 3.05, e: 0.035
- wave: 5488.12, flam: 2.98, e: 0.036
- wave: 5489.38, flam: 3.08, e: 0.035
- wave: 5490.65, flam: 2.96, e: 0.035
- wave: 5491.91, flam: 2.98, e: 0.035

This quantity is 0.002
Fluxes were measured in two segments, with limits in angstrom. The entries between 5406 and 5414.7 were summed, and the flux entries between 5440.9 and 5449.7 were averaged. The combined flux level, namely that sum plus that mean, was 23.6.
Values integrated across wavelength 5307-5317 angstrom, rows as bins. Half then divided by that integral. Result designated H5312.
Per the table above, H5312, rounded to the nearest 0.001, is 0.017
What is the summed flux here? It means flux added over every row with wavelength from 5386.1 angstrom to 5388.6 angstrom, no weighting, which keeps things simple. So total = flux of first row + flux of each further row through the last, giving 6.14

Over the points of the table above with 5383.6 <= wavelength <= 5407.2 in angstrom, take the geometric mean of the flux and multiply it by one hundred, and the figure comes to 295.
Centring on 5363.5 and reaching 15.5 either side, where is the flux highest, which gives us 5357.02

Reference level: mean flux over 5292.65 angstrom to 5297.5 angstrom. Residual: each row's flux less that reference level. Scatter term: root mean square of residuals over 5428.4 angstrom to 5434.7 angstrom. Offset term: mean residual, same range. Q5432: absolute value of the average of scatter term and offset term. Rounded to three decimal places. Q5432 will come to 0.014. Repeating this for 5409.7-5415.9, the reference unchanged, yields 0.015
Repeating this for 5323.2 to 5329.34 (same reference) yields 0.041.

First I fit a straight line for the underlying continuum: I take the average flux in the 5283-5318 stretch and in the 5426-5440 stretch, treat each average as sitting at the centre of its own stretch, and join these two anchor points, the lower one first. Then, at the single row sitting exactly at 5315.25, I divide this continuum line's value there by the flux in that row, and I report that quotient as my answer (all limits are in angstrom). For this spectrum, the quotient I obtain 0.99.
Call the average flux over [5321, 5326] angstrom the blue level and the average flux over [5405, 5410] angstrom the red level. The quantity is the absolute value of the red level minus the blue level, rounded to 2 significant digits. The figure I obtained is 0.048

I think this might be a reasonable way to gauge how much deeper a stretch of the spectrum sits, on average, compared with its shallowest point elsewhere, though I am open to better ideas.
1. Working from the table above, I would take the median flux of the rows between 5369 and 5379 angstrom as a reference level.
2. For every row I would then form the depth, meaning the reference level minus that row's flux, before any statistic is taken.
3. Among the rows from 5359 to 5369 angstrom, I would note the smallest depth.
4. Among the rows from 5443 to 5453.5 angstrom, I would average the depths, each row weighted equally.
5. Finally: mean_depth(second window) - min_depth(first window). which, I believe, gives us 0.05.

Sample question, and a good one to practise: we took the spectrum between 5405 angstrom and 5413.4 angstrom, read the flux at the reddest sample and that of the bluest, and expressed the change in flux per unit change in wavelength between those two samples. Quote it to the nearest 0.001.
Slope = 0.020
